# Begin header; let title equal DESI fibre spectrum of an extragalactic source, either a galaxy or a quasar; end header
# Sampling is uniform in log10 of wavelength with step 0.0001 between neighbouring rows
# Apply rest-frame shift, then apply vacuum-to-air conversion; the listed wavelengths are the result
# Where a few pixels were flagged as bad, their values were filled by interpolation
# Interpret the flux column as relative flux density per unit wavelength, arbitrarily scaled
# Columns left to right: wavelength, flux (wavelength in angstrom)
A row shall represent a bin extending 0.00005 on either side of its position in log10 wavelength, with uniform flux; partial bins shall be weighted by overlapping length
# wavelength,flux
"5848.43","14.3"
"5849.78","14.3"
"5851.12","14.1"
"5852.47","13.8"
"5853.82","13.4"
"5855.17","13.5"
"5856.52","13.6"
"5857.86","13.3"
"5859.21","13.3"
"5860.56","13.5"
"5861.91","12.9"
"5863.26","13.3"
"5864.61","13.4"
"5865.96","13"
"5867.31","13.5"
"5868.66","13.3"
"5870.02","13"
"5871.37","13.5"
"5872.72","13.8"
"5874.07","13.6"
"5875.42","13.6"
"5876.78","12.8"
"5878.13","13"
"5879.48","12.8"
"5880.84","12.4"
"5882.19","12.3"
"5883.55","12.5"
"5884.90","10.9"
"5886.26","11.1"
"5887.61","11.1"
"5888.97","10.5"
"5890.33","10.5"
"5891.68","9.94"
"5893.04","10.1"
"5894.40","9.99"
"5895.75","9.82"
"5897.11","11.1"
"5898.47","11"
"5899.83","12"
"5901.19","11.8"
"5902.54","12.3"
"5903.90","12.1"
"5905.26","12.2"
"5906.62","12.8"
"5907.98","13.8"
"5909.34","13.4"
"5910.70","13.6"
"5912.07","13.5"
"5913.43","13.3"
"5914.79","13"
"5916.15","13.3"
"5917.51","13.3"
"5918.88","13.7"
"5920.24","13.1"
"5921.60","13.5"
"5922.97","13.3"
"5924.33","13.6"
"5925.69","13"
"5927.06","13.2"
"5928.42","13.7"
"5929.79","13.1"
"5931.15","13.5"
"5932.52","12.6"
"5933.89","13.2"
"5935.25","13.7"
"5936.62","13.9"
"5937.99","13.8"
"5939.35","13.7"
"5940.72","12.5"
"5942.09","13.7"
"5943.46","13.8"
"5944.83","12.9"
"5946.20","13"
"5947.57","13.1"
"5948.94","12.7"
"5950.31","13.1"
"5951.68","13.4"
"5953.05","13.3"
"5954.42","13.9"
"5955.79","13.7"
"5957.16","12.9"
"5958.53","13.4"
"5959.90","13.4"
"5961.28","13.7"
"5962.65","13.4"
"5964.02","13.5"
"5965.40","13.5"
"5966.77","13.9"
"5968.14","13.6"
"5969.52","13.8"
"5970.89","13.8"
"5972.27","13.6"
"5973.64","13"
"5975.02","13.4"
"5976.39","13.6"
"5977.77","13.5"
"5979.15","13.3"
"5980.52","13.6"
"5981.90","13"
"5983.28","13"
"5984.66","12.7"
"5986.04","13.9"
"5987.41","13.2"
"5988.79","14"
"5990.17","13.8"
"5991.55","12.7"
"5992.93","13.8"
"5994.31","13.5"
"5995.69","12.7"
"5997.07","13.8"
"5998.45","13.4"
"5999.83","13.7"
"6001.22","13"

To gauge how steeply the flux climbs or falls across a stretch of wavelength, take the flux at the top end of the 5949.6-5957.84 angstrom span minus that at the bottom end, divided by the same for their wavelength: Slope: -0.029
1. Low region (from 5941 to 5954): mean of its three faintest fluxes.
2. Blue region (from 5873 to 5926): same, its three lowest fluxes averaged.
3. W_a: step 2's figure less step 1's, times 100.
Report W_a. -295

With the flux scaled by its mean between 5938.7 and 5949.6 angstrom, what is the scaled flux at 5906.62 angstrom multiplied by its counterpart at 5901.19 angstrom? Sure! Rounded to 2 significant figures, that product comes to 0.87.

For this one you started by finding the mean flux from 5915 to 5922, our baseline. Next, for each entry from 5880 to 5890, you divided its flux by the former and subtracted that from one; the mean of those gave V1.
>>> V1 0.137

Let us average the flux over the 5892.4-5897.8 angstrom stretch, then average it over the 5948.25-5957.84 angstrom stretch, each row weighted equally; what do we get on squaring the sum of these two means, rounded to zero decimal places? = 554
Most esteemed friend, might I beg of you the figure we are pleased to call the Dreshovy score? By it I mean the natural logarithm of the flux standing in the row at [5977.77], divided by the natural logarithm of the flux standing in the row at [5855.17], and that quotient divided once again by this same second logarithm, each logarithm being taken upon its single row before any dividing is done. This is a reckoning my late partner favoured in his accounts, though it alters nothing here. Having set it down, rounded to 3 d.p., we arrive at 0.384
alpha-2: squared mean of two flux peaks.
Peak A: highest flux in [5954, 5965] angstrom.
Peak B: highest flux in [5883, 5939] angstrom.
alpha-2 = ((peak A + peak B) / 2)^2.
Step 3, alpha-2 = 193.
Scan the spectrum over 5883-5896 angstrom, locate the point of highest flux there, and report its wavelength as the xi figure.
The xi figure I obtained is 5883.55 angstrom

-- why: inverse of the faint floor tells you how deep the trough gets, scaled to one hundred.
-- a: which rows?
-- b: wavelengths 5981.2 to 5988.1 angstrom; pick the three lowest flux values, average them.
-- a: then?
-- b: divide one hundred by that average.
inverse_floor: 7.75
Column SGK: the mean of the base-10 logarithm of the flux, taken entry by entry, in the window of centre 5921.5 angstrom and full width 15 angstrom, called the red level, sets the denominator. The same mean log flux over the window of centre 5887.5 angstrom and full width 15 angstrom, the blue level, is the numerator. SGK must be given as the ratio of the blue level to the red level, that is 0.925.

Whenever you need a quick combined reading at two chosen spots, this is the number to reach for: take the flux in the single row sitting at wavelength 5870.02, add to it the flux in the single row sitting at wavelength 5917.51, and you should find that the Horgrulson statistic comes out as 26.3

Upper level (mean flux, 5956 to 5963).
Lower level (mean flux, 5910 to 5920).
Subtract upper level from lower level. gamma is 0.0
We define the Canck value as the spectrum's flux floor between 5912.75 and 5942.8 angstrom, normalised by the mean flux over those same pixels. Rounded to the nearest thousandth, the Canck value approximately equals 0.936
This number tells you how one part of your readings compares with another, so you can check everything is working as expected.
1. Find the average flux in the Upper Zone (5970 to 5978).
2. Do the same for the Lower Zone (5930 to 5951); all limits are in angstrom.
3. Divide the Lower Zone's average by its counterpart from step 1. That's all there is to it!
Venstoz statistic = 0.98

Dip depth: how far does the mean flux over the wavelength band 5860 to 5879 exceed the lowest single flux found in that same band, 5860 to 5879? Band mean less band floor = 0.50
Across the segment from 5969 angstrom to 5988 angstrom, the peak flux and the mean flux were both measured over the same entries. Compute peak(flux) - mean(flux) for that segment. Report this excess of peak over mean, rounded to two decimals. 0.51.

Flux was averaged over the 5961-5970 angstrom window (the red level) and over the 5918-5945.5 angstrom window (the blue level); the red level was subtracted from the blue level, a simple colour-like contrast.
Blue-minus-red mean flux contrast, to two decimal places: -0.25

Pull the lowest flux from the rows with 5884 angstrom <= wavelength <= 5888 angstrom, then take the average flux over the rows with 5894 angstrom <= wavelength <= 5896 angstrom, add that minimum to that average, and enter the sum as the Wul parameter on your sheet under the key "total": 20.8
